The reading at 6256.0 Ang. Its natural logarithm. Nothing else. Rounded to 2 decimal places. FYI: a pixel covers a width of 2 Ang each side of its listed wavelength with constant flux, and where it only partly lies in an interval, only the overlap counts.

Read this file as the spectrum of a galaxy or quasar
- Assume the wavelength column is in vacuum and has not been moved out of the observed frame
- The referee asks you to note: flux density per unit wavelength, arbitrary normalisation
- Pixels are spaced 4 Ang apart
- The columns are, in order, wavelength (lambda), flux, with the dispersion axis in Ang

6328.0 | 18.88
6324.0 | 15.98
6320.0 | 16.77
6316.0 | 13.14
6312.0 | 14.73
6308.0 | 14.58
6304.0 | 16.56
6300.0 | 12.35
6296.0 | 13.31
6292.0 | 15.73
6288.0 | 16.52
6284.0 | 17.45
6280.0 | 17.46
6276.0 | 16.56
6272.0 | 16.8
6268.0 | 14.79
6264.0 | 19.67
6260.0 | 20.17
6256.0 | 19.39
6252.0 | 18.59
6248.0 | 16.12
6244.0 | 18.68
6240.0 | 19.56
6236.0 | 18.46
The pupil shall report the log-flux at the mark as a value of 2.96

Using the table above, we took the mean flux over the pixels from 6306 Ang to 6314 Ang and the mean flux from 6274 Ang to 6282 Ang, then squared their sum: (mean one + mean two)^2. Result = 1003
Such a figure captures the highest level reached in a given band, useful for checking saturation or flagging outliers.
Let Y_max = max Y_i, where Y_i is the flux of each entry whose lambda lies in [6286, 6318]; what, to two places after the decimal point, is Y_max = 16.56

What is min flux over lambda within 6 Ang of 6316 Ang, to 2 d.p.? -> 13.14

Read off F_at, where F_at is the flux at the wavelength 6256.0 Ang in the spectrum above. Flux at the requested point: 19.39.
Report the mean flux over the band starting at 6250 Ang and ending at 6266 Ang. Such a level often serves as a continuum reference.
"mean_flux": 19.5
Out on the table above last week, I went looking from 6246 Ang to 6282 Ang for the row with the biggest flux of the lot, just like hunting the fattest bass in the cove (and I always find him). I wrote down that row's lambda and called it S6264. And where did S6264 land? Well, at 6260.0 Ang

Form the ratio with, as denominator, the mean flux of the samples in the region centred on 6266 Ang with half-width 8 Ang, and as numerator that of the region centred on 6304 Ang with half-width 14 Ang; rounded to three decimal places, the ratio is 0.803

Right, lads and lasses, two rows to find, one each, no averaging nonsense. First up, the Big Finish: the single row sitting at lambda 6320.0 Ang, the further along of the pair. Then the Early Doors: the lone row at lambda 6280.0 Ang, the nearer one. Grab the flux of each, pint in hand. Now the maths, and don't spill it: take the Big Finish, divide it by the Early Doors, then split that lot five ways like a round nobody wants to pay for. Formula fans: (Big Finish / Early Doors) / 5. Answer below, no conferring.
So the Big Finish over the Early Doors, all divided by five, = 0.192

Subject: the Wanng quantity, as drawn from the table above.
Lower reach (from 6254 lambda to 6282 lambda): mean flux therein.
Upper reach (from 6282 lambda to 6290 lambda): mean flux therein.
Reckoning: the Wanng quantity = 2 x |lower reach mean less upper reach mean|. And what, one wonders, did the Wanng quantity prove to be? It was 2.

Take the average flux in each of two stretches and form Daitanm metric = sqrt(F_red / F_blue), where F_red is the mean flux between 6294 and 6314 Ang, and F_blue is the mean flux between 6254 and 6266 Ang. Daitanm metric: 0.85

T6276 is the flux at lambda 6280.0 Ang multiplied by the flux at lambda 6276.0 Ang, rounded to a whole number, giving 289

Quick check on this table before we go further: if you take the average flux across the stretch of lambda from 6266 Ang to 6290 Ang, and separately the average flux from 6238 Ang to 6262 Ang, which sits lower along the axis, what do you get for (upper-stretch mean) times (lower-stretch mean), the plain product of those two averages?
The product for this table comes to 311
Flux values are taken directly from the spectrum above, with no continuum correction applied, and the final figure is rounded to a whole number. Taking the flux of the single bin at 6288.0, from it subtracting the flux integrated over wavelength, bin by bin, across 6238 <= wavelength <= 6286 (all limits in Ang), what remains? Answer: -844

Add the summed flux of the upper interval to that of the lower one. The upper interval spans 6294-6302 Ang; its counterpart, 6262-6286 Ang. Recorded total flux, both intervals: 128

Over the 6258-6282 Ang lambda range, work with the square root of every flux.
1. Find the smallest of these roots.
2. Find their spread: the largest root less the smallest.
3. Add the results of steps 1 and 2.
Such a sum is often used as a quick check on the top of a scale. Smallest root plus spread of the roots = 4.5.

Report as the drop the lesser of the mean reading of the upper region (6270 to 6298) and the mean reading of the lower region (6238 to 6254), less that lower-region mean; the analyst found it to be -2.0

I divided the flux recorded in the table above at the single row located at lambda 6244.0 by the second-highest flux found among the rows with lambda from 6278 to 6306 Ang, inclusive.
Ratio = 1.07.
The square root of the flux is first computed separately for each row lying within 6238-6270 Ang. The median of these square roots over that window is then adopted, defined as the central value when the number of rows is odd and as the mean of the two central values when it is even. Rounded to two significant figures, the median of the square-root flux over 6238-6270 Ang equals 4.4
